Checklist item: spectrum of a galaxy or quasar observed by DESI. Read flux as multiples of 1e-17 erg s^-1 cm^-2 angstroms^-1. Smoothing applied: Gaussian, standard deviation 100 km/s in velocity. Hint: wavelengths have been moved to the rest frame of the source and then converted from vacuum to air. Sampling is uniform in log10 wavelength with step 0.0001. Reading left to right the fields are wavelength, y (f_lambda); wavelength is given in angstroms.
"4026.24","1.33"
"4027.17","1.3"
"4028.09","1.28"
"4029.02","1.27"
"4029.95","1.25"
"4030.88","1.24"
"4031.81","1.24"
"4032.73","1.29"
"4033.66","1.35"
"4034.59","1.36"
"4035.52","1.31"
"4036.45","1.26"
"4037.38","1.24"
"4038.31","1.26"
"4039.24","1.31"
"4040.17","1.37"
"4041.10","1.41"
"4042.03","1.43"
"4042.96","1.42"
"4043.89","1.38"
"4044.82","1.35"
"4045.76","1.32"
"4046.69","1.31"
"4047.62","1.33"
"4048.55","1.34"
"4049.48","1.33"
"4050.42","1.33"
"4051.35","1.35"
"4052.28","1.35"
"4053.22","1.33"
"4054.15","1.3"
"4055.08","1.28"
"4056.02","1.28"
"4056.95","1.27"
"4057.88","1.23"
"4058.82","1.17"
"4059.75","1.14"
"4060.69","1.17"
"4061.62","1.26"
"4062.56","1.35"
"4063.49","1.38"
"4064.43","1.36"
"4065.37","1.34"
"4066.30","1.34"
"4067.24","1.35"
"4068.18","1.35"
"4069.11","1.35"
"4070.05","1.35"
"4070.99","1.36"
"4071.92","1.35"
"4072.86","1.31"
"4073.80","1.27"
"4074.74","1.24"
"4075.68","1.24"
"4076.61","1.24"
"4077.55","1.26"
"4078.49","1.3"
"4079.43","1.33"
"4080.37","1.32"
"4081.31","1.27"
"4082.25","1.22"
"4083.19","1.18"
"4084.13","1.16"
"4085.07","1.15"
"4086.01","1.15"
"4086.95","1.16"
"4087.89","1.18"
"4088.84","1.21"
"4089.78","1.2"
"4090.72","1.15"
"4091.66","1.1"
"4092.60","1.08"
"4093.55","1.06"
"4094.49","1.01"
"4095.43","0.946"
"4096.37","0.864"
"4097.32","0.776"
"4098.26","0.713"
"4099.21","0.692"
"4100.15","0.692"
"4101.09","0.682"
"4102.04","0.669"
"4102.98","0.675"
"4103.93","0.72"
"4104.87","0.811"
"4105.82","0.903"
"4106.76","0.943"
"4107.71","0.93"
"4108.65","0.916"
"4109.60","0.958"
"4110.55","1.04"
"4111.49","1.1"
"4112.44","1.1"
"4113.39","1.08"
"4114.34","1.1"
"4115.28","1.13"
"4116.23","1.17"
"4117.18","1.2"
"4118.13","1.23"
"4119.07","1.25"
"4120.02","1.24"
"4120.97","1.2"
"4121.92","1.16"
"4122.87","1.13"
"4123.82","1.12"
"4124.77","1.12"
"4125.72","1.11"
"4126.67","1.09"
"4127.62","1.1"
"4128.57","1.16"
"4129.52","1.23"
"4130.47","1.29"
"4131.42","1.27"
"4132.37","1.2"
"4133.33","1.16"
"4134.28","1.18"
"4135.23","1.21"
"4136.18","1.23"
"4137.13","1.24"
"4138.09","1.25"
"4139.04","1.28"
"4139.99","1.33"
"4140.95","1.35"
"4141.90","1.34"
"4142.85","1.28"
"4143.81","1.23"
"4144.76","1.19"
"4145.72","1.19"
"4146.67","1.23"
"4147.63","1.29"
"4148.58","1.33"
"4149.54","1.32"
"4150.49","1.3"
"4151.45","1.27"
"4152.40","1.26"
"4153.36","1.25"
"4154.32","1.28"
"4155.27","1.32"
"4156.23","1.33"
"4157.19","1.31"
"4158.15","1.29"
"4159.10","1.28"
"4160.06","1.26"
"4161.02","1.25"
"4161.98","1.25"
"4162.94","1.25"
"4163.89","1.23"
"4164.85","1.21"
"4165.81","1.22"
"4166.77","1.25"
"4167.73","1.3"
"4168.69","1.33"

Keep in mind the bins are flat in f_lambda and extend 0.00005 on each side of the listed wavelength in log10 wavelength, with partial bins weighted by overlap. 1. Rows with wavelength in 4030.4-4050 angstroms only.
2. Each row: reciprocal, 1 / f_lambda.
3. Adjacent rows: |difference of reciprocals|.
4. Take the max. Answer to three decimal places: 0.034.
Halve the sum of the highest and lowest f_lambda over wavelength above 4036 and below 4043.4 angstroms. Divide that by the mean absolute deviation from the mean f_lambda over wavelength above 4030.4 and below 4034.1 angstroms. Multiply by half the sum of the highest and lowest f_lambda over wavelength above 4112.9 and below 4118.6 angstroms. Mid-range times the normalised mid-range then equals 39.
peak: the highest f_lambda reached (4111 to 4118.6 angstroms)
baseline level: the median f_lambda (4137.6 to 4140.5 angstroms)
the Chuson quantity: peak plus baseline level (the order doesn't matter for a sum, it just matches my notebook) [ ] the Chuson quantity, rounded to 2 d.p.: 2.51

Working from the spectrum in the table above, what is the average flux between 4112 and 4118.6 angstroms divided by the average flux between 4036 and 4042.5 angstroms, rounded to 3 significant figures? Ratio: 0.863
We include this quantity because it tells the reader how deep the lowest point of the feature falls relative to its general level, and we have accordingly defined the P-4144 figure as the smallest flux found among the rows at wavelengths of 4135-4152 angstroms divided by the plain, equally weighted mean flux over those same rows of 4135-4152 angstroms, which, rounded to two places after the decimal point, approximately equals 0.94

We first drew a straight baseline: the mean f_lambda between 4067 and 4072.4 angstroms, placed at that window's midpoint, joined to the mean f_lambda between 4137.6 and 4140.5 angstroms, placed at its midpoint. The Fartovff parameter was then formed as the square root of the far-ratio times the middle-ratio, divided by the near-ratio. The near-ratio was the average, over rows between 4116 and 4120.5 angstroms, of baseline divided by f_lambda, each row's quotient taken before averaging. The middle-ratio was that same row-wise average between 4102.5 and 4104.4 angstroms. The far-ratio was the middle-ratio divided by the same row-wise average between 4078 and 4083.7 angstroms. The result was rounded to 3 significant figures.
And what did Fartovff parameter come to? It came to 1.72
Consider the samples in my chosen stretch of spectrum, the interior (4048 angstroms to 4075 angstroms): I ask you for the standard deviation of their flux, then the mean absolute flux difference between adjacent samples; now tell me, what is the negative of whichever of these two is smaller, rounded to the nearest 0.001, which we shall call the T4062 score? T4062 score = -0.024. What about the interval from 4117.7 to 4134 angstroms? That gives -0.032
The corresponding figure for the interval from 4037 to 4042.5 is -0.038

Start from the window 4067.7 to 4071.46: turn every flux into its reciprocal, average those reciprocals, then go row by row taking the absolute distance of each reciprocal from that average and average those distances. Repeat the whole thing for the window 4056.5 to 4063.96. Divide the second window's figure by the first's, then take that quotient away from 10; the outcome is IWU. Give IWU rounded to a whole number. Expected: -12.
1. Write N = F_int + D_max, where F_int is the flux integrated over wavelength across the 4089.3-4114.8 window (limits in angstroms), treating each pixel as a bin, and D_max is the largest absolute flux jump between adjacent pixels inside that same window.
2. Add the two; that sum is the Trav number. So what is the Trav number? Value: 23.6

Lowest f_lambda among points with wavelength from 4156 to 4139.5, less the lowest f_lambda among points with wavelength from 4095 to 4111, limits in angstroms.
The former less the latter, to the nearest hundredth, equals 0.52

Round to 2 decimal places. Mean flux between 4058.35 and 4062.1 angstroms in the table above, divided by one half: 2.37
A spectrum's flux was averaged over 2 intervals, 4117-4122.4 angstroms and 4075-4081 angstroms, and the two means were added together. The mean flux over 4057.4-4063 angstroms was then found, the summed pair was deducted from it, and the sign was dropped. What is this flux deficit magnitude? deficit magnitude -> 1.28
